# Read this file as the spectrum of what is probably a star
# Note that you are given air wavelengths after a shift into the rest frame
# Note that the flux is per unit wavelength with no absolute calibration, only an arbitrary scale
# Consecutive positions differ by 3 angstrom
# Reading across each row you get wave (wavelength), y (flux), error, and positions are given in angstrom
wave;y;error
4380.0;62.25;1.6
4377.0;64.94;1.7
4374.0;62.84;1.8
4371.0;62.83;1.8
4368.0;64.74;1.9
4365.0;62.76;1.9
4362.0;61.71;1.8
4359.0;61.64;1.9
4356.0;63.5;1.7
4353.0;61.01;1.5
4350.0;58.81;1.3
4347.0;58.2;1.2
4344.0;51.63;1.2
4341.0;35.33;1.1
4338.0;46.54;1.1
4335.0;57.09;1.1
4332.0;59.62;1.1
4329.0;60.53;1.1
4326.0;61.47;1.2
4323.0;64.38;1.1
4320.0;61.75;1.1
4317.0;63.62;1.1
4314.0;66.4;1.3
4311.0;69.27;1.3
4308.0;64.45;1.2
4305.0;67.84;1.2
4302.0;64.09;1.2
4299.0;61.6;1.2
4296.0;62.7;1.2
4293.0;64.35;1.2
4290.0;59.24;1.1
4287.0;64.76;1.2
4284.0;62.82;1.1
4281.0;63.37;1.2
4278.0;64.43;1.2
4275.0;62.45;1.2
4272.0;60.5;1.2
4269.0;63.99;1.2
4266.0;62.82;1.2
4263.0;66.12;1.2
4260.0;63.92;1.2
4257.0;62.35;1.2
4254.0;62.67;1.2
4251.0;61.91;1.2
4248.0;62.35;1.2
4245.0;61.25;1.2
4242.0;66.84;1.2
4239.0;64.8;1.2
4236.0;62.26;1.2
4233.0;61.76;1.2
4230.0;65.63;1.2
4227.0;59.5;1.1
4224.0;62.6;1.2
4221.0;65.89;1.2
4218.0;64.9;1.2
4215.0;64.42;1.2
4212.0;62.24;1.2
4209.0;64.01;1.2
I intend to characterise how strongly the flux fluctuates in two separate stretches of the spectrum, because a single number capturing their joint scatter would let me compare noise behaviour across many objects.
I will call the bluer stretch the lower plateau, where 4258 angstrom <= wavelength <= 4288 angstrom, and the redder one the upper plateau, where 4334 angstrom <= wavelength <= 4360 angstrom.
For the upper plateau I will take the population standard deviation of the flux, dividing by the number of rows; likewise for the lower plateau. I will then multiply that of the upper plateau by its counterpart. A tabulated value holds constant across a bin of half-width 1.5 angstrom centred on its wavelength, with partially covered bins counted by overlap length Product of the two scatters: 12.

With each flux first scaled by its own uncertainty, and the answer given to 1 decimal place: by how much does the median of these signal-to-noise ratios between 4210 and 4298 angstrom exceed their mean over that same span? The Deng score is 0.1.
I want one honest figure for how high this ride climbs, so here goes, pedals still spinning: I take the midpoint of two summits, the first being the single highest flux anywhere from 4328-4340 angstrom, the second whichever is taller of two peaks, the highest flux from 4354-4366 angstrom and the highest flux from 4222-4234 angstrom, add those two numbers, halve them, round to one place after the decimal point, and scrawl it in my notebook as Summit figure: 63.1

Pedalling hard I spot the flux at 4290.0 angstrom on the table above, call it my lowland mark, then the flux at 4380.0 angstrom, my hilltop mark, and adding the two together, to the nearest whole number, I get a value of 121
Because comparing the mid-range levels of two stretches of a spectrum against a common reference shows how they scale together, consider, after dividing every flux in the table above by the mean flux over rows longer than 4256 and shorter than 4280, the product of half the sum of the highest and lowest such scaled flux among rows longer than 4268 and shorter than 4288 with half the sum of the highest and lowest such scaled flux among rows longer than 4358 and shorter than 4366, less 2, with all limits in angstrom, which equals -1.03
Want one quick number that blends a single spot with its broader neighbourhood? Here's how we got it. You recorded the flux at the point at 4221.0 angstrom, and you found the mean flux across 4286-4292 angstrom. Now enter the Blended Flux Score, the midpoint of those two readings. 63.9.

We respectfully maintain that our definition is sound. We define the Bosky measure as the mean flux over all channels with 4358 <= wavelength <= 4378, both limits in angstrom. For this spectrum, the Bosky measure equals 63.1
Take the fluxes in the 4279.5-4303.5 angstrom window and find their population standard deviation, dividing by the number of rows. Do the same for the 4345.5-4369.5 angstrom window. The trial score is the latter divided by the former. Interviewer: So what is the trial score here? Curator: 1.2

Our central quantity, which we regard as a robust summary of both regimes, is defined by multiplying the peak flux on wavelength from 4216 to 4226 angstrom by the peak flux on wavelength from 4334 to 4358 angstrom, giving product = 4184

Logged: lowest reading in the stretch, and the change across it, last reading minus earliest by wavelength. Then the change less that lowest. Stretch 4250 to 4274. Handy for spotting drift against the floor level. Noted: -61.9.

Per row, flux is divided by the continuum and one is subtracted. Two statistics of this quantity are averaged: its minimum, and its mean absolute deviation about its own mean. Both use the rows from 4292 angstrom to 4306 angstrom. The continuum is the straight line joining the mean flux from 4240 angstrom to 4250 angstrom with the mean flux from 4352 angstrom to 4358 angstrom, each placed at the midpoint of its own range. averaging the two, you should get 0.002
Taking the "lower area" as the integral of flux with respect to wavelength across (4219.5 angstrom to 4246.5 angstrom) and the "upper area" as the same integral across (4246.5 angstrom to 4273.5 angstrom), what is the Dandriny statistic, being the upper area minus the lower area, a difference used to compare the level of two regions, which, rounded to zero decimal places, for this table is -12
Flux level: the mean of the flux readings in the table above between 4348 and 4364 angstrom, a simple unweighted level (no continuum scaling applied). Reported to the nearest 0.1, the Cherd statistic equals 61.3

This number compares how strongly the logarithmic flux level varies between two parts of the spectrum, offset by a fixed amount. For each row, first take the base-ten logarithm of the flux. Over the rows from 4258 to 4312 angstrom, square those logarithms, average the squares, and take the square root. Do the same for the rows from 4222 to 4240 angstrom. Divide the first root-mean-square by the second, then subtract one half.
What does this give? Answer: 0.504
